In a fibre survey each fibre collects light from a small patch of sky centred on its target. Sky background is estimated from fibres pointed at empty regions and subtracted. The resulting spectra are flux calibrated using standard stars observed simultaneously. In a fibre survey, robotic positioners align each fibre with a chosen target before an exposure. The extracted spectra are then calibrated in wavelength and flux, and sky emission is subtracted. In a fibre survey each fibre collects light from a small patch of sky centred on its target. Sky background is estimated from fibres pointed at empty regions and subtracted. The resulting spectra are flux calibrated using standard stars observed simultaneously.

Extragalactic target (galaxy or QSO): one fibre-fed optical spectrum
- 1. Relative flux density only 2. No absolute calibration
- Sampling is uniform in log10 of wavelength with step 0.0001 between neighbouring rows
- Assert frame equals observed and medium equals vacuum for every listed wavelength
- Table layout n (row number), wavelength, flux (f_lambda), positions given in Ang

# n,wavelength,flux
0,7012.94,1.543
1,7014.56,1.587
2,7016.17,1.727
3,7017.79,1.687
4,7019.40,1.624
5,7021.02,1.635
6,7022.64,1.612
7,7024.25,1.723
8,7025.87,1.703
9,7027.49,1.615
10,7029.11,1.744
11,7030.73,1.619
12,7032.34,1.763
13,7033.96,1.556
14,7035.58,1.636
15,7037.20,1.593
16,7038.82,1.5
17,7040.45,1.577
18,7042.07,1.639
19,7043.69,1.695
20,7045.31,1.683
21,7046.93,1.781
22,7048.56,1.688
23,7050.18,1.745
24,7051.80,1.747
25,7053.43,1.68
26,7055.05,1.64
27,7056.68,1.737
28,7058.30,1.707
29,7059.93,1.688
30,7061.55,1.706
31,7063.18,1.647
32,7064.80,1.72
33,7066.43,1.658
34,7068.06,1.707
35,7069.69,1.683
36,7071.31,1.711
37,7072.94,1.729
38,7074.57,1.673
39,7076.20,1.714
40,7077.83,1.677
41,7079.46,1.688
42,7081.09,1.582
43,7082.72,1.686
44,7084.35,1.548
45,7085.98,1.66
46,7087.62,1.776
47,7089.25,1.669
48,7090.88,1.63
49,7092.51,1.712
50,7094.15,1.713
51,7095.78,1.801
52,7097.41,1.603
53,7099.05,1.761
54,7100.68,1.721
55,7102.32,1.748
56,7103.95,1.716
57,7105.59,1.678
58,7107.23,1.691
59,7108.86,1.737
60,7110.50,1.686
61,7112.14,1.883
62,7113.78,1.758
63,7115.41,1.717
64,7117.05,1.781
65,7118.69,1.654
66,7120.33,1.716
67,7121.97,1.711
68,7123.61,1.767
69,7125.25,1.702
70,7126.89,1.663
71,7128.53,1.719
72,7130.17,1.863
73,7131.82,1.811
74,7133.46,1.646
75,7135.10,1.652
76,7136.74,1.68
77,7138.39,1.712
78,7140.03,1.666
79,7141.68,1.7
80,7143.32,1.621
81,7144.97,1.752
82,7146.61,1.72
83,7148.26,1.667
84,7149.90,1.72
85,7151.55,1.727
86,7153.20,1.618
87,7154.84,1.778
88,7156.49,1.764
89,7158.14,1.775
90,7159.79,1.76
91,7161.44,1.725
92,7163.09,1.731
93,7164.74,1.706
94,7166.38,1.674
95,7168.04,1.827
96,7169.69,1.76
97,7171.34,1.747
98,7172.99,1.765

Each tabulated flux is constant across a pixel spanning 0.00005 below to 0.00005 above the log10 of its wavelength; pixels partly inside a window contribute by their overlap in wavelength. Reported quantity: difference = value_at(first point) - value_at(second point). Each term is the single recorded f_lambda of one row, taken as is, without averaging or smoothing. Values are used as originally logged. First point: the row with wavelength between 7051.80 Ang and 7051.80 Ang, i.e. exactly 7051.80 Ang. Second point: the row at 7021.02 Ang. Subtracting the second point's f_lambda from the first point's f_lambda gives 0.11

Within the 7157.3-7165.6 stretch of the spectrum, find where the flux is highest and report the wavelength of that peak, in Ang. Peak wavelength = 7158.14 Ang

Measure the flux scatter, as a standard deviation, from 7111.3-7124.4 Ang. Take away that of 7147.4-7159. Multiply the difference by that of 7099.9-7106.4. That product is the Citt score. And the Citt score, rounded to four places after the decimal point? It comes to 0.0002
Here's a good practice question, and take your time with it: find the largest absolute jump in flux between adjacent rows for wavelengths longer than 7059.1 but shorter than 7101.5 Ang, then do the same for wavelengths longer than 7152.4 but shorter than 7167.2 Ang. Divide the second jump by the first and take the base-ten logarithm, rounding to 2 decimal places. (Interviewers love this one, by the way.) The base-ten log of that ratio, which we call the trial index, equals -0.09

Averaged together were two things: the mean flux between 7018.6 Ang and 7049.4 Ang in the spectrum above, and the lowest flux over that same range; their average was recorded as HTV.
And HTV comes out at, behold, 1.58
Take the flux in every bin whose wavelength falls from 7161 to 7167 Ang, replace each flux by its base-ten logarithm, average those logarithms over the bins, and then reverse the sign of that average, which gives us -0.233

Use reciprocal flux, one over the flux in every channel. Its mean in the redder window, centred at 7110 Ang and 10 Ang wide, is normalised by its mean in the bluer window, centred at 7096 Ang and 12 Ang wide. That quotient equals 0.98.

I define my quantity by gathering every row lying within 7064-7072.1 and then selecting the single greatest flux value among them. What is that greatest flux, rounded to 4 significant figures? 1.720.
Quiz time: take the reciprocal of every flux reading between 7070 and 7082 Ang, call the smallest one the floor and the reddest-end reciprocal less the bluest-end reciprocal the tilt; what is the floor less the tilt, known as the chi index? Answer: 0.531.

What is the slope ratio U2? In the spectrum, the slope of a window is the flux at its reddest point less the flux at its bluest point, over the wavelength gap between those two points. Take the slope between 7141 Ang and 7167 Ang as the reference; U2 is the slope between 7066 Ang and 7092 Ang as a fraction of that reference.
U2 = 1.1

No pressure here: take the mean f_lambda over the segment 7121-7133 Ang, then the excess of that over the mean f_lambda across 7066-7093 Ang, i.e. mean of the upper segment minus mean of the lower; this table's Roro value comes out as 0.07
